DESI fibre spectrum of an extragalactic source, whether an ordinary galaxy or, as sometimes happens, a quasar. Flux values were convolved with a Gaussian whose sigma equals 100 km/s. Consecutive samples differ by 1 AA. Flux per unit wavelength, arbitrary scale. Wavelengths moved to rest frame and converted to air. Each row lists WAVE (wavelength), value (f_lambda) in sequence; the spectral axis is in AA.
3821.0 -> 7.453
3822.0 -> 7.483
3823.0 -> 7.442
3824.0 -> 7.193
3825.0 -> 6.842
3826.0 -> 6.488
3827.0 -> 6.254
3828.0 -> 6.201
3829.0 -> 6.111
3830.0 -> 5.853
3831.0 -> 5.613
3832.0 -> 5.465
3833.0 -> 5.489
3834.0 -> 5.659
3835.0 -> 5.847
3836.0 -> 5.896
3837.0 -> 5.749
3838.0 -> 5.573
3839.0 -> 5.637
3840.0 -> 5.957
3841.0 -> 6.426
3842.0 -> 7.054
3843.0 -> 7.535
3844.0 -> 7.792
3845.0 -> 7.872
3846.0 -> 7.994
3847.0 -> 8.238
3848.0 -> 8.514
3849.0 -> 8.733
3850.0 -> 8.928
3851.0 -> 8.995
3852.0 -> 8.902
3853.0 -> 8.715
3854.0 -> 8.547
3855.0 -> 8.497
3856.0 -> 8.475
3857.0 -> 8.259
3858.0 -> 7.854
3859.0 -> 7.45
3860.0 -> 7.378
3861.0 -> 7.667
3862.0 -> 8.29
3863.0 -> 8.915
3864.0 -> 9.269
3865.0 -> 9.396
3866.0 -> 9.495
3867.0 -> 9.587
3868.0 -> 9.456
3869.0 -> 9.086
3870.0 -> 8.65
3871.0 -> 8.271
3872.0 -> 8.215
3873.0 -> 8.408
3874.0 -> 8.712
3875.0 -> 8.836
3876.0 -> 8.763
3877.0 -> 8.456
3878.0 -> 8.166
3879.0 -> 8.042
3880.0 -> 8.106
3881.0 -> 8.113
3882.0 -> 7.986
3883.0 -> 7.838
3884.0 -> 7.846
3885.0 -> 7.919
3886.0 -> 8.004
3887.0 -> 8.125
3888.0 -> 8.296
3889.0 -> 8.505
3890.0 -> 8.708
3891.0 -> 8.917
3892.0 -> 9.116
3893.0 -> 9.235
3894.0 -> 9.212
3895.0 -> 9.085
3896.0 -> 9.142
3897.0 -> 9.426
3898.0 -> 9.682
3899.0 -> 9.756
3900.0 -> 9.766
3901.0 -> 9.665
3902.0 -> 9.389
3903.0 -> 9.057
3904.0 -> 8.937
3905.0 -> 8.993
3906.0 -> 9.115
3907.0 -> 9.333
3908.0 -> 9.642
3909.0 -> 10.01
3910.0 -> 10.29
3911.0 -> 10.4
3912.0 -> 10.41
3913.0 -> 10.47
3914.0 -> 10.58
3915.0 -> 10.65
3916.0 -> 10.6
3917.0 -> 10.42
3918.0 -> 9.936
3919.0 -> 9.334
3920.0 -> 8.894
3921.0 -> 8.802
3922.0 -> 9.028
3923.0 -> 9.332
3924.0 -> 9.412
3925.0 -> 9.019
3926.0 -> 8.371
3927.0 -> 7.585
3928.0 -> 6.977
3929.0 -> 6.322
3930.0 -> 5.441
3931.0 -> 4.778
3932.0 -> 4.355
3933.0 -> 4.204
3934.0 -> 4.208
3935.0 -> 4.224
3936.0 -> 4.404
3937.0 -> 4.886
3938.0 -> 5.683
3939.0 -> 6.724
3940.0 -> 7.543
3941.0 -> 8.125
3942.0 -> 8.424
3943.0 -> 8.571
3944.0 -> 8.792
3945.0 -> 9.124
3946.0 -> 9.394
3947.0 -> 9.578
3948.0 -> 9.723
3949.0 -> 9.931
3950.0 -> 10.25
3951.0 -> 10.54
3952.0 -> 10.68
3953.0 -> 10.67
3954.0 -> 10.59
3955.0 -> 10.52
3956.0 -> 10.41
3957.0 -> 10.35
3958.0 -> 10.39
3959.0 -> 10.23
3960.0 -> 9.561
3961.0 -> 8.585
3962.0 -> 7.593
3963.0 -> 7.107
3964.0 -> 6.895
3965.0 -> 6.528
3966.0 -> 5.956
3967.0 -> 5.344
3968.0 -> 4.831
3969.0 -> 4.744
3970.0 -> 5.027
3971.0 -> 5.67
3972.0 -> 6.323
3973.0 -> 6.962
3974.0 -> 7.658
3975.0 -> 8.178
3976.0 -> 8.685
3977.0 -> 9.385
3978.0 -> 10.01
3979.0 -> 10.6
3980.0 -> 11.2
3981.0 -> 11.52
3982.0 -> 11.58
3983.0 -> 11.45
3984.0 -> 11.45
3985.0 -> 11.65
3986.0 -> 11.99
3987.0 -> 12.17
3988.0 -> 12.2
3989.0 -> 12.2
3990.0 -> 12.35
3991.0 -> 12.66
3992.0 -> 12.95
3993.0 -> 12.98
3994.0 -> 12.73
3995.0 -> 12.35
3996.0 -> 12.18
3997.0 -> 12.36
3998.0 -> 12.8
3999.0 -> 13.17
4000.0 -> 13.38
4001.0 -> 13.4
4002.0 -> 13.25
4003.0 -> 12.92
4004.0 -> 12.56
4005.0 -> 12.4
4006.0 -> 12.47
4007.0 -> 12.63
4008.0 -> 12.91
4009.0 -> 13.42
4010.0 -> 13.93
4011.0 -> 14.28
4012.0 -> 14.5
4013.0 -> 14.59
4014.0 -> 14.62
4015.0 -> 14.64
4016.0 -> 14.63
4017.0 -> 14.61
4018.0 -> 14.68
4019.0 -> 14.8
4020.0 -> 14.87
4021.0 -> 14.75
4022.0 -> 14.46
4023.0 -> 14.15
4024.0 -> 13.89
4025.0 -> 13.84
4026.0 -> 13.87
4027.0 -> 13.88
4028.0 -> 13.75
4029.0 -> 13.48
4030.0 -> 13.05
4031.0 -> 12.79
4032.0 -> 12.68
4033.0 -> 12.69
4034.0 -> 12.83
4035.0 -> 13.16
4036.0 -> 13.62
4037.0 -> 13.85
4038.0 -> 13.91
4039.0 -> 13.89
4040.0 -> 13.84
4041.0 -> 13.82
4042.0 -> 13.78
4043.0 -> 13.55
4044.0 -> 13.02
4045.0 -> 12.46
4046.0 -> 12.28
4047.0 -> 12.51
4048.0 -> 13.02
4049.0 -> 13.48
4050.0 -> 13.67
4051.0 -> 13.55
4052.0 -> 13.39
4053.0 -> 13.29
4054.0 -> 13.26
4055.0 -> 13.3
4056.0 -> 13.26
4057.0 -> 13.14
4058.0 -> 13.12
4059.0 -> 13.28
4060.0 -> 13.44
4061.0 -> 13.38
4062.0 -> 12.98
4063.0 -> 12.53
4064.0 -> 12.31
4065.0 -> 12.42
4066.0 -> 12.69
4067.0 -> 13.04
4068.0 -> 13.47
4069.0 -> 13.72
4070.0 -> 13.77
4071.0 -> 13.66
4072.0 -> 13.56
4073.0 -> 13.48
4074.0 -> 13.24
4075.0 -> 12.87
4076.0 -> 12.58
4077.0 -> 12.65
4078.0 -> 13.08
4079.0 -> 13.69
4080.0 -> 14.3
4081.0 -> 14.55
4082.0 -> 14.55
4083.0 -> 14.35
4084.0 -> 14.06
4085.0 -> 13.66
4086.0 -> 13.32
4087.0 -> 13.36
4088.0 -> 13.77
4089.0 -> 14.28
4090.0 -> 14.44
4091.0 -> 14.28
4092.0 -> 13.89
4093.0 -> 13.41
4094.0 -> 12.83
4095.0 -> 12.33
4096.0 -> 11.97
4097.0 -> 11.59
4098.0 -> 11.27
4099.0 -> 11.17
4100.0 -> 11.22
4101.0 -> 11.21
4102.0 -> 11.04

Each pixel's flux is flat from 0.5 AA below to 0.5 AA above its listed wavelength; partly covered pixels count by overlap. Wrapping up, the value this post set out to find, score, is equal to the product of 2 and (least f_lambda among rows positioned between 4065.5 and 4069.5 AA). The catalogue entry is 25.4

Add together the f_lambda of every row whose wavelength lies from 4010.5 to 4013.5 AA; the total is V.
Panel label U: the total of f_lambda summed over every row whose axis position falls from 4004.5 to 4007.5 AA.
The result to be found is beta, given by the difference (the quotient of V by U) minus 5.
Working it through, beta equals -3.8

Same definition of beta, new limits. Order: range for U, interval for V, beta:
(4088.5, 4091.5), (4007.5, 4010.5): -4.1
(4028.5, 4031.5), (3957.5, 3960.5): -4.2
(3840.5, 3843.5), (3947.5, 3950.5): -3.6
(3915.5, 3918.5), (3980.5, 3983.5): -3.9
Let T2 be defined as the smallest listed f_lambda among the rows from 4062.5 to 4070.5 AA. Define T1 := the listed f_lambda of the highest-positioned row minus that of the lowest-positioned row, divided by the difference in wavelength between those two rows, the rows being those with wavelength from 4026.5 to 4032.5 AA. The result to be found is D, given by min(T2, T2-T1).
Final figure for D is 12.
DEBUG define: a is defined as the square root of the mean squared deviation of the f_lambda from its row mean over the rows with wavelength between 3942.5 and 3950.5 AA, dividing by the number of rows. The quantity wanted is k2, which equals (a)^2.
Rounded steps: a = 0.5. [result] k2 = 0.28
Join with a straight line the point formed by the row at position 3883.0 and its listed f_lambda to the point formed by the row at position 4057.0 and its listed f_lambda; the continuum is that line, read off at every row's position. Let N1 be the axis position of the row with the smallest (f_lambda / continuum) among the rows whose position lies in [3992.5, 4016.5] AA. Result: 4005.0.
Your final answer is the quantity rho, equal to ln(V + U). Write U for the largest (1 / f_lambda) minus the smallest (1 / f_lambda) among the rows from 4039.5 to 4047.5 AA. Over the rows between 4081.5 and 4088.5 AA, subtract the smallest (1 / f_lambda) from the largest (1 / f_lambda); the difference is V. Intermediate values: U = 0.009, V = 0.006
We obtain -4.2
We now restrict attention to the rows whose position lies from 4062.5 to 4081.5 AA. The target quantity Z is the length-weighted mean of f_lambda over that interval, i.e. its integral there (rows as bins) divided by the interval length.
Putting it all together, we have 13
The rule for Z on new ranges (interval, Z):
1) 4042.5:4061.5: 13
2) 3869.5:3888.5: 8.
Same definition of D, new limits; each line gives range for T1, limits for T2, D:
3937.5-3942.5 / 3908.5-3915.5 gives 9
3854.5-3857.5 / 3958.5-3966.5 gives 6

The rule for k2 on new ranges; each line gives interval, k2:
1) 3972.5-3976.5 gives 0.41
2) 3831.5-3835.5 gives 0.02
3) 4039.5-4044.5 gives 0.10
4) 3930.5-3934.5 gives 0.05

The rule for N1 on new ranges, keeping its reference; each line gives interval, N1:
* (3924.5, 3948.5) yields 3934.0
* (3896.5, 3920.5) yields 3920.0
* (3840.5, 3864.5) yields 3841.0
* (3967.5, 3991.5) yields 3969.0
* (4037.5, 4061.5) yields 4046.0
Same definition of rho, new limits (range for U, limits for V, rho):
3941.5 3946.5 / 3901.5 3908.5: -3.9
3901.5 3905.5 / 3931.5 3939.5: -2.4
